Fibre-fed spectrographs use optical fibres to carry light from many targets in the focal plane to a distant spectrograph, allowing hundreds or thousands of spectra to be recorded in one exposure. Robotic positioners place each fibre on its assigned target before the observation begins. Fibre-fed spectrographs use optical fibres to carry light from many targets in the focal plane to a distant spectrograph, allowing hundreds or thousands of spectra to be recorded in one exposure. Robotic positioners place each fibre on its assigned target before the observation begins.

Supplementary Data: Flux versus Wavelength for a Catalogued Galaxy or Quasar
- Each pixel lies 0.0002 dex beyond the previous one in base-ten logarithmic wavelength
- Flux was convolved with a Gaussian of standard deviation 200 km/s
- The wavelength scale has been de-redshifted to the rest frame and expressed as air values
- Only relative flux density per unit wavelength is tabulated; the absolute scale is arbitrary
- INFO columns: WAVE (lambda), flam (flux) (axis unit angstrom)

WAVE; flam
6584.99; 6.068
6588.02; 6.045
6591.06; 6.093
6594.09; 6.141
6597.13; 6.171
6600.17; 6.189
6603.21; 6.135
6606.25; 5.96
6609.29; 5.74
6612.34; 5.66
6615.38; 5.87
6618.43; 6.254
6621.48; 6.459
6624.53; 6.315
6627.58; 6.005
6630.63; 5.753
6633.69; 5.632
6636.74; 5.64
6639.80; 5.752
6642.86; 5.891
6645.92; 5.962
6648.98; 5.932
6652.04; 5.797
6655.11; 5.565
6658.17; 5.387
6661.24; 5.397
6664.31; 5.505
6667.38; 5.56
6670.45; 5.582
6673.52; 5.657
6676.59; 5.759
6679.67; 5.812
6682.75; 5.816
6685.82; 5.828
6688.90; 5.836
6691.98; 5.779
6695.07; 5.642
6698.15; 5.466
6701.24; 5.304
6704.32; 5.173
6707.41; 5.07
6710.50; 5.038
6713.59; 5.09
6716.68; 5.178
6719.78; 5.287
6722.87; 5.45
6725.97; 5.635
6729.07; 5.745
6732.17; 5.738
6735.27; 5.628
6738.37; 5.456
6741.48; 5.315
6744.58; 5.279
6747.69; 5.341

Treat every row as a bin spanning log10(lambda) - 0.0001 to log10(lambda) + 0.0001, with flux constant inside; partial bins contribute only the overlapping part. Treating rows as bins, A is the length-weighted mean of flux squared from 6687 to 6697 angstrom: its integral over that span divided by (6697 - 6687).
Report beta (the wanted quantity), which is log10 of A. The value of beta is 1.518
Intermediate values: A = 33.0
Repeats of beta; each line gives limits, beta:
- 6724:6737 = 1.508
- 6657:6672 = 1.479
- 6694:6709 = 1.453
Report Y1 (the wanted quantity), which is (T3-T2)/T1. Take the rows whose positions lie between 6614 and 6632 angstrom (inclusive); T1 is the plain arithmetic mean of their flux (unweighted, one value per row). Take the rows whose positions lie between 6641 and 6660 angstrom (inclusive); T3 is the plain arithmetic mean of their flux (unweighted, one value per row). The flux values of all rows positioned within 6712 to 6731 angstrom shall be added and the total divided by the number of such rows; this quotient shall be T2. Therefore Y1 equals 0.06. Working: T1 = 6.11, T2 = 5.4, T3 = 5.76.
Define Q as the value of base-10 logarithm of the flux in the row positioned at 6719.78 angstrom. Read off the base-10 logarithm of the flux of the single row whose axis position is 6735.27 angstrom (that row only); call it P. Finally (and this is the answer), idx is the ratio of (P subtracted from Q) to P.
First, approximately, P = 0.750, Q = 0.72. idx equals -0.036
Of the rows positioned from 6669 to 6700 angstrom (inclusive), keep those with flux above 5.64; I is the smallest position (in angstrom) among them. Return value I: 6673.52 angstrom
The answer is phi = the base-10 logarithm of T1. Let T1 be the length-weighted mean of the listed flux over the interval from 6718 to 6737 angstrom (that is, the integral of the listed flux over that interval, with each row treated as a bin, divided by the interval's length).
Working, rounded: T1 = 5.57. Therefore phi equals 0.746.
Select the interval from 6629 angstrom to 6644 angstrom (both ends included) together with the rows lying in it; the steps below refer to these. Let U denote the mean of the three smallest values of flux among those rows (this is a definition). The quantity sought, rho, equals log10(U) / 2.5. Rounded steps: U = 5.7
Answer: 0.302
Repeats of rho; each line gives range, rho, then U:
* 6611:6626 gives 0.309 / 5.9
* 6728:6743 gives 0.295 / 5.5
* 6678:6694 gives 0.305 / 5.8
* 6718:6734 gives 0.295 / 5.5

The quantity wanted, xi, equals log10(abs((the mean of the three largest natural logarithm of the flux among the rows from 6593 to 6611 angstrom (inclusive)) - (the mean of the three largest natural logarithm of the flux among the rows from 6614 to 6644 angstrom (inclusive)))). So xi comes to -1.55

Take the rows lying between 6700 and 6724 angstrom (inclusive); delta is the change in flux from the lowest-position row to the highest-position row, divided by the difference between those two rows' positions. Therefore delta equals 0.007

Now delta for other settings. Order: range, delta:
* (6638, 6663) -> -0.017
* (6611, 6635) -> -0.001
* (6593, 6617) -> -0.013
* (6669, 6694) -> 0.009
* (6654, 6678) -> 0.009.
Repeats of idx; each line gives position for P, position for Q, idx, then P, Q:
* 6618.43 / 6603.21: -0.010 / 0.796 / 0.79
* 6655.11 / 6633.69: 0.007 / 0.745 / 0.75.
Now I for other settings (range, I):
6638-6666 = 6639.80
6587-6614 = 6588.02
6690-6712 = 6691.98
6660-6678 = 6673.52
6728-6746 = 6729.07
